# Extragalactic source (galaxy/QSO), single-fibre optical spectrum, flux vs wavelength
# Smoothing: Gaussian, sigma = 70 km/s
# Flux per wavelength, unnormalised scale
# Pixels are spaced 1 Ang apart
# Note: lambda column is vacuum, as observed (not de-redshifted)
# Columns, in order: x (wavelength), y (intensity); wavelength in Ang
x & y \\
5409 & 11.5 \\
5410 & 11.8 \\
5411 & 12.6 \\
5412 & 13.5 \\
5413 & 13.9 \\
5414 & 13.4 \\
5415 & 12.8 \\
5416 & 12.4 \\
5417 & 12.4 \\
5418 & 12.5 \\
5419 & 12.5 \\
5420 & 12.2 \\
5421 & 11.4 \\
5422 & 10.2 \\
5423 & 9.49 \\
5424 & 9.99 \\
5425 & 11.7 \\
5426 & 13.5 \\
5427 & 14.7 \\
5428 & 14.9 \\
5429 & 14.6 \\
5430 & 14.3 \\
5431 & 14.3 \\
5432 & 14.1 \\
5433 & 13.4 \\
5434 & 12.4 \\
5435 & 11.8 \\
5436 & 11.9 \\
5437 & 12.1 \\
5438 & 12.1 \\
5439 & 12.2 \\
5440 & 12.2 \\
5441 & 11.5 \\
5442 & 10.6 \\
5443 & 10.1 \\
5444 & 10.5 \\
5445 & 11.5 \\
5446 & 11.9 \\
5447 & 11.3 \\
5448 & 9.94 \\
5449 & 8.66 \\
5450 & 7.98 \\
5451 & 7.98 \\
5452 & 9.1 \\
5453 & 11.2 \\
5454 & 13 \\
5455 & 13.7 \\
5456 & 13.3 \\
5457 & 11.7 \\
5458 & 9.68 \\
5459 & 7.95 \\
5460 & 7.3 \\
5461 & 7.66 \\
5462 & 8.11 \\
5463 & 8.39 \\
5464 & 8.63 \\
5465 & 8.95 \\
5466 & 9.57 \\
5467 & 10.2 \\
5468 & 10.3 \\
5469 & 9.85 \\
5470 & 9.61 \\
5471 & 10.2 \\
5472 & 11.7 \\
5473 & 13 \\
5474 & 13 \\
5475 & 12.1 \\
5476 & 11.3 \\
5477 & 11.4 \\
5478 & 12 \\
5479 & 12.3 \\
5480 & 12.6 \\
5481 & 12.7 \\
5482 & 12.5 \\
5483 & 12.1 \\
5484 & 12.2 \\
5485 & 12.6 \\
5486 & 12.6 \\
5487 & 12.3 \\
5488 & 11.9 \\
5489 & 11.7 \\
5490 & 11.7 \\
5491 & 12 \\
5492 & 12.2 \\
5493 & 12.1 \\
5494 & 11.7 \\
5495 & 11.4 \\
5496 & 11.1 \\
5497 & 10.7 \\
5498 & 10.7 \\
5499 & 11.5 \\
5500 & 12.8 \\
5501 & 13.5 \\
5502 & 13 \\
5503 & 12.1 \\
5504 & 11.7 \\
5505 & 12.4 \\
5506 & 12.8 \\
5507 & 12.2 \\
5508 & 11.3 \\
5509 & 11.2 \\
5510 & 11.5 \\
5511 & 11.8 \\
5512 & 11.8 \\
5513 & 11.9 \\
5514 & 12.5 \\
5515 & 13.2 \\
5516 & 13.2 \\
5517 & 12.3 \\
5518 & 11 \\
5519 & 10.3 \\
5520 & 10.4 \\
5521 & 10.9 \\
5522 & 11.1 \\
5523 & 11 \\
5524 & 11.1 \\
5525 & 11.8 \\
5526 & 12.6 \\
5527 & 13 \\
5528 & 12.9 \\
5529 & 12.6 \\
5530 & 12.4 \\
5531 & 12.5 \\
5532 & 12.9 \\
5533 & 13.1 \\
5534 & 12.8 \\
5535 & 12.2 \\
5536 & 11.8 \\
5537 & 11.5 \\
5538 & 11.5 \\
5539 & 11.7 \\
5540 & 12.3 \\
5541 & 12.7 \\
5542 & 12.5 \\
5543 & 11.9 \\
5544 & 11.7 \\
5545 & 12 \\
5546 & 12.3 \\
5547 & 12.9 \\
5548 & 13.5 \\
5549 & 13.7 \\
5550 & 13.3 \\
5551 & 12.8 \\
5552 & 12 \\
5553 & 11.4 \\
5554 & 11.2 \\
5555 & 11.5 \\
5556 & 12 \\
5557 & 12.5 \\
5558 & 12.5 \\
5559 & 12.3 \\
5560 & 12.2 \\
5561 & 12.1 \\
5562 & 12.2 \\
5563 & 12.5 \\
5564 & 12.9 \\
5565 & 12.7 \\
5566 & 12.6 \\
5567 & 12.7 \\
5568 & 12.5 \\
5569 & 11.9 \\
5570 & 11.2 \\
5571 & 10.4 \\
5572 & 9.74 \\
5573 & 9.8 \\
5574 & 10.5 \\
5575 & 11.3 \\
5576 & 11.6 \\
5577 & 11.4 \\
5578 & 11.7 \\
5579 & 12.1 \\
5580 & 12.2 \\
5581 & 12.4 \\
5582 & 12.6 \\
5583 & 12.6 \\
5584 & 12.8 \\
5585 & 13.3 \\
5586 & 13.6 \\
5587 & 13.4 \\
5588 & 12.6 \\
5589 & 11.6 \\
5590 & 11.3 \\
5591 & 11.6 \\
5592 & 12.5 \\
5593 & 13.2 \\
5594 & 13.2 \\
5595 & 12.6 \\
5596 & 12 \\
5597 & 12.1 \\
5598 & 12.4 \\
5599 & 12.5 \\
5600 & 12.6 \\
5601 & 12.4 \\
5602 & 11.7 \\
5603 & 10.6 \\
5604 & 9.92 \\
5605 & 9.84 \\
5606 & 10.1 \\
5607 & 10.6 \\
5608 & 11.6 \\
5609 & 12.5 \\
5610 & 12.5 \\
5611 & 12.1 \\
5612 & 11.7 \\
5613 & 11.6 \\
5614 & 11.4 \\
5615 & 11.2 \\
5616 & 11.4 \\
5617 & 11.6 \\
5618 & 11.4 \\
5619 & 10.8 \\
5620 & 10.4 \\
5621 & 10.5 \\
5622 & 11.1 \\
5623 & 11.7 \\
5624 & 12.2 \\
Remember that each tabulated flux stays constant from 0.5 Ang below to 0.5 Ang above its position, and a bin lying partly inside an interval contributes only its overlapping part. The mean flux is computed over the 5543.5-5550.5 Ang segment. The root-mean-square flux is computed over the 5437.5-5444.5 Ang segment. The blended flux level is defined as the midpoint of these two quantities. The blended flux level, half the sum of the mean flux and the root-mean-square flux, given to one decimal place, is 12.1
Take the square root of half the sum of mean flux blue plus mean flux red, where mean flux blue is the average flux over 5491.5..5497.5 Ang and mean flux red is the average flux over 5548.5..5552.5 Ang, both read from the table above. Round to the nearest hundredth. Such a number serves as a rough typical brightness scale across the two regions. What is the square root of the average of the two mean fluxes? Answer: 3.50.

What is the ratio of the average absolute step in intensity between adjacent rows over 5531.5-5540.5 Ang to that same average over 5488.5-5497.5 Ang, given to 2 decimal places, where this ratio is 1.30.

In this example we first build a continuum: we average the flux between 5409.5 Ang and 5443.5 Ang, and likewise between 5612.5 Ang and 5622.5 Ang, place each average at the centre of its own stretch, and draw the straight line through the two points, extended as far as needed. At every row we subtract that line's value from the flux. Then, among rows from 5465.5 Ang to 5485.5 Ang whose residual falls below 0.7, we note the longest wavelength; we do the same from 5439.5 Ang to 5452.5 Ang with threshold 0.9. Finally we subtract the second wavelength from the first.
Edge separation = 33 Ang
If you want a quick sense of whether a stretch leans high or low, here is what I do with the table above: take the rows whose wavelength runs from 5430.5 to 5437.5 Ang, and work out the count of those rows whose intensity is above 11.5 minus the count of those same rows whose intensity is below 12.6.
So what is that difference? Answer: 3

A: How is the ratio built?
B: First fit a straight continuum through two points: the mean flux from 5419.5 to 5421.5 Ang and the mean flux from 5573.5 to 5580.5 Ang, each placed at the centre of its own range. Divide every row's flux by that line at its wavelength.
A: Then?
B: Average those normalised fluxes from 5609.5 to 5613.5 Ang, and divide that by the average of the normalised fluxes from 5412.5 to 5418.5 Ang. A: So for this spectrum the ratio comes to 0.95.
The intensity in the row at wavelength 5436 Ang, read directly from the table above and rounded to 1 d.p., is 11.9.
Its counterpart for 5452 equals 9.1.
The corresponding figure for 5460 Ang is 7.3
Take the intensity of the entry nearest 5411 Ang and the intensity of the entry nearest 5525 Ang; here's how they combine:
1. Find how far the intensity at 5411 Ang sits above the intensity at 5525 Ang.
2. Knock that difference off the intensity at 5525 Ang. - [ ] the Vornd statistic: 11.0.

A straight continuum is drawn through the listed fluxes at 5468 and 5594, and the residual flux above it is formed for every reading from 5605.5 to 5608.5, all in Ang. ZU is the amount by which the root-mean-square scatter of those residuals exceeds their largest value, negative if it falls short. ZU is 4.7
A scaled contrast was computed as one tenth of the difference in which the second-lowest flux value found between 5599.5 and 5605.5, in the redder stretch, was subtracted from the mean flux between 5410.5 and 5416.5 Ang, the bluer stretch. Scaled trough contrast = 0.32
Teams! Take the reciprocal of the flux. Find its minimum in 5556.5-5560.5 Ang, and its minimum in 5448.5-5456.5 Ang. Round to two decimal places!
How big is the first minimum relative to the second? 1.10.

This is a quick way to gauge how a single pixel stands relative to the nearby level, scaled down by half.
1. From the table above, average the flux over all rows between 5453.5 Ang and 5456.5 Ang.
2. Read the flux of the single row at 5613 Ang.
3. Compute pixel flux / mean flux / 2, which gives 0.435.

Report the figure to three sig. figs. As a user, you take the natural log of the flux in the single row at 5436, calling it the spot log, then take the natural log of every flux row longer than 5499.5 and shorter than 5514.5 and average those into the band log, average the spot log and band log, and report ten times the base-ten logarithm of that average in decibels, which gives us 3.96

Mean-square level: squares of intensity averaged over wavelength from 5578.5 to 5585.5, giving 158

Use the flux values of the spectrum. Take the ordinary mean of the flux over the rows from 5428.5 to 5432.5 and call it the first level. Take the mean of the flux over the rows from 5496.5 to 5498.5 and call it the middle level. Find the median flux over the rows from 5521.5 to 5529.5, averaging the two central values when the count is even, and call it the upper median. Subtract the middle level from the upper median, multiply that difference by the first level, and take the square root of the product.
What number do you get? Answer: 4.6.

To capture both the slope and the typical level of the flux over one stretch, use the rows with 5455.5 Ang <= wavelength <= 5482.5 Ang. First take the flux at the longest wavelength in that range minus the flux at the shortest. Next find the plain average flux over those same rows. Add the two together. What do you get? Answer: 9.8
